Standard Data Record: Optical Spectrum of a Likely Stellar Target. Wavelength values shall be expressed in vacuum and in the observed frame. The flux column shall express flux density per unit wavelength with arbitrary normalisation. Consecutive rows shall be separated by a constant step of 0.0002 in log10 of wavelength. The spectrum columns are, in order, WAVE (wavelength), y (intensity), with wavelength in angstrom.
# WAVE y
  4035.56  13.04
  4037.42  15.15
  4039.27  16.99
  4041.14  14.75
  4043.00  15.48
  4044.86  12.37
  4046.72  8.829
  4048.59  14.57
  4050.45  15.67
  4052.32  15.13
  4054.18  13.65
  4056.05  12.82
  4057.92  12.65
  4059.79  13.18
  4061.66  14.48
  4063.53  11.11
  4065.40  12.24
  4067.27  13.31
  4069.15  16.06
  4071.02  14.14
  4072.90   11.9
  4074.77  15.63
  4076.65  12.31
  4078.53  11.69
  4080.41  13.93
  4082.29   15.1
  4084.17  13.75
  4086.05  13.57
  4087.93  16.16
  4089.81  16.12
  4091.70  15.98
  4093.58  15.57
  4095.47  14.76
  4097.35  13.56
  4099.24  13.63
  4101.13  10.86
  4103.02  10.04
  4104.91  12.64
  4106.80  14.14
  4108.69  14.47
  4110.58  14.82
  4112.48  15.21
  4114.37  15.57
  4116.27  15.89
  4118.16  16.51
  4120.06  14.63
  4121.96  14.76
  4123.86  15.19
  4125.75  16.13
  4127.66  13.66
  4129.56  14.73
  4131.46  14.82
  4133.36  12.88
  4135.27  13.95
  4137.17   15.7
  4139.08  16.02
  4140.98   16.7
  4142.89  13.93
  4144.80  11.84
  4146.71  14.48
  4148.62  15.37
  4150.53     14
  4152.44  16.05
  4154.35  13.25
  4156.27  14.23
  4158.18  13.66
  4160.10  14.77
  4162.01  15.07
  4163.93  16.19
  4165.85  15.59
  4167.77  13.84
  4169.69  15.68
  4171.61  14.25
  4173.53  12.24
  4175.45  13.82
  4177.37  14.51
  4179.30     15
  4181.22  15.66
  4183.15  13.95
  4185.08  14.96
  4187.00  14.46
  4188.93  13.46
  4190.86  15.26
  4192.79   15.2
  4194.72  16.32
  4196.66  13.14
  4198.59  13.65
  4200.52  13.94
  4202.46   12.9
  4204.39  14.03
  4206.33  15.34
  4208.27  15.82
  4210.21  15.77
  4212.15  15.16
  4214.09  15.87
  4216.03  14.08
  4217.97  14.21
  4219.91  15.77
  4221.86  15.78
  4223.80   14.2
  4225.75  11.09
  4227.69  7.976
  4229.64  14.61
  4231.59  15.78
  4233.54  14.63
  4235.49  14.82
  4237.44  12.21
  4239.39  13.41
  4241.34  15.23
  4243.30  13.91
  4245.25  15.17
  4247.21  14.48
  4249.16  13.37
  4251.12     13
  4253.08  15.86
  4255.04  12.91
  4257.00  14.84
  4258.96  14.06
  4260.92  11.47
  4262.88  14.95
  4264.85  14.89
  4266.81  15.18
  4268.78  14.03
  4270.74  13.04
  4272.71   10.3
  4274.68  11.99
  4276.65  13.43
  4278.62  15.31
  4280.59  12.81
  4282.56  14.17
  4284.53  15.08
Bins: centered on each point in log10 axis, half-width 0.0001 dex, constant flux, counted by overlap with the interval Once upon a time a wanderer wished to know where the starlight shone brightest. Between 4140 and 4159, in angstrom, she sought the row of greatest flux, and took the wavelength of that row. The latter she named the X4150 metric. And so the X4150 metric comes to 4140.98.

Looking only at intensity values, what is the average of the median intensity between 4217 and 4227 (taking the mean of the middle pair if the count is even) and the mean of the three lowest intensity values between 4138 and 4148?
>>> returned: 13.8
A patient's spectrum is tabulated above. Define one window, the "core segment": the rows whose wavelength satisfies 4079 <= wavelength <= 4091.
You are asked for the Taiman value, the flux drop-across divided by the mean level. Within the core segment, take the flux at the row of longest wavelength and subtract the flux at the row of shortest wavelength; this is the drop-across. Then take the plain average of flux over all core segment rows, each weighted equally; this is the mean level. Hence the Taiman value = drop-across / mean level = 0.15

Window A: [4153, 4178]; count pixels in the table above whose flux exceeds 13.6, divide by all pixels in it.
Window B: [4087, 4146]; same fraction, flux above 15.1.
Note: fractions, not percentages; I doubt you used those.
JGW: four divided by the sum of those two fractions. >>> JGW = 3.16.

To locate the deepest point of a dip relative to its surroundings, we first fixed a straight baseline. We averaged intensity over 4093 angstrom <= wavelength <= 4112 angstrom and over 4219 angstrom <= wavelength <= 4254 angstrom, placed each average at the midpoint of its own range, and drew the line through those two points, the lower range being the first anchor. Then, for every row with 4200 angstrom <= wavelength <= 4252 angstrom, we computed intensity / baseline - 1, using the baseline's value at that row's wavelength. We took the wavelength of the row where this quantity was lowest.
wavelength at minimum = 4227.69 angstrom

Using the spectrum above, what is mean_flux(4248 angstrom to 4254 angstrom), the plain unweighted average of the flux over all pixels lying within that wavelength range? 14.1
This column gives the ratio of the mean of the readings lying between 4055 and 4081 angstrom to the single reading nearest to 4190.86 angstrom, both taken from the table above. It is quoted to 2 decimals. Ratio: 0.87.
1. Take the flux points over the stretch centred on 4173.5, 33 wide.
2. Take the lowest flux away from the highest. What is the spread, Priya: 3.95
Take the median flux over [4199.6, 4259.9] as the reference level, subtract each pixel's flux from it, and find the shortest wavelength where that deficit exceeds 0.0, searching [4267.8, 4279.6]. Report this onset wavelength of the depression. 4268.78 angstrom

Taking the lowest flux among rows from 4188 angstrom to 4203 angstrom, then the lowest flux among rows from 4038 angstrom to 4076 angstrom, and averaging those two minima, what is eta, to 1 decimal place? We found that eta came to 10.9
